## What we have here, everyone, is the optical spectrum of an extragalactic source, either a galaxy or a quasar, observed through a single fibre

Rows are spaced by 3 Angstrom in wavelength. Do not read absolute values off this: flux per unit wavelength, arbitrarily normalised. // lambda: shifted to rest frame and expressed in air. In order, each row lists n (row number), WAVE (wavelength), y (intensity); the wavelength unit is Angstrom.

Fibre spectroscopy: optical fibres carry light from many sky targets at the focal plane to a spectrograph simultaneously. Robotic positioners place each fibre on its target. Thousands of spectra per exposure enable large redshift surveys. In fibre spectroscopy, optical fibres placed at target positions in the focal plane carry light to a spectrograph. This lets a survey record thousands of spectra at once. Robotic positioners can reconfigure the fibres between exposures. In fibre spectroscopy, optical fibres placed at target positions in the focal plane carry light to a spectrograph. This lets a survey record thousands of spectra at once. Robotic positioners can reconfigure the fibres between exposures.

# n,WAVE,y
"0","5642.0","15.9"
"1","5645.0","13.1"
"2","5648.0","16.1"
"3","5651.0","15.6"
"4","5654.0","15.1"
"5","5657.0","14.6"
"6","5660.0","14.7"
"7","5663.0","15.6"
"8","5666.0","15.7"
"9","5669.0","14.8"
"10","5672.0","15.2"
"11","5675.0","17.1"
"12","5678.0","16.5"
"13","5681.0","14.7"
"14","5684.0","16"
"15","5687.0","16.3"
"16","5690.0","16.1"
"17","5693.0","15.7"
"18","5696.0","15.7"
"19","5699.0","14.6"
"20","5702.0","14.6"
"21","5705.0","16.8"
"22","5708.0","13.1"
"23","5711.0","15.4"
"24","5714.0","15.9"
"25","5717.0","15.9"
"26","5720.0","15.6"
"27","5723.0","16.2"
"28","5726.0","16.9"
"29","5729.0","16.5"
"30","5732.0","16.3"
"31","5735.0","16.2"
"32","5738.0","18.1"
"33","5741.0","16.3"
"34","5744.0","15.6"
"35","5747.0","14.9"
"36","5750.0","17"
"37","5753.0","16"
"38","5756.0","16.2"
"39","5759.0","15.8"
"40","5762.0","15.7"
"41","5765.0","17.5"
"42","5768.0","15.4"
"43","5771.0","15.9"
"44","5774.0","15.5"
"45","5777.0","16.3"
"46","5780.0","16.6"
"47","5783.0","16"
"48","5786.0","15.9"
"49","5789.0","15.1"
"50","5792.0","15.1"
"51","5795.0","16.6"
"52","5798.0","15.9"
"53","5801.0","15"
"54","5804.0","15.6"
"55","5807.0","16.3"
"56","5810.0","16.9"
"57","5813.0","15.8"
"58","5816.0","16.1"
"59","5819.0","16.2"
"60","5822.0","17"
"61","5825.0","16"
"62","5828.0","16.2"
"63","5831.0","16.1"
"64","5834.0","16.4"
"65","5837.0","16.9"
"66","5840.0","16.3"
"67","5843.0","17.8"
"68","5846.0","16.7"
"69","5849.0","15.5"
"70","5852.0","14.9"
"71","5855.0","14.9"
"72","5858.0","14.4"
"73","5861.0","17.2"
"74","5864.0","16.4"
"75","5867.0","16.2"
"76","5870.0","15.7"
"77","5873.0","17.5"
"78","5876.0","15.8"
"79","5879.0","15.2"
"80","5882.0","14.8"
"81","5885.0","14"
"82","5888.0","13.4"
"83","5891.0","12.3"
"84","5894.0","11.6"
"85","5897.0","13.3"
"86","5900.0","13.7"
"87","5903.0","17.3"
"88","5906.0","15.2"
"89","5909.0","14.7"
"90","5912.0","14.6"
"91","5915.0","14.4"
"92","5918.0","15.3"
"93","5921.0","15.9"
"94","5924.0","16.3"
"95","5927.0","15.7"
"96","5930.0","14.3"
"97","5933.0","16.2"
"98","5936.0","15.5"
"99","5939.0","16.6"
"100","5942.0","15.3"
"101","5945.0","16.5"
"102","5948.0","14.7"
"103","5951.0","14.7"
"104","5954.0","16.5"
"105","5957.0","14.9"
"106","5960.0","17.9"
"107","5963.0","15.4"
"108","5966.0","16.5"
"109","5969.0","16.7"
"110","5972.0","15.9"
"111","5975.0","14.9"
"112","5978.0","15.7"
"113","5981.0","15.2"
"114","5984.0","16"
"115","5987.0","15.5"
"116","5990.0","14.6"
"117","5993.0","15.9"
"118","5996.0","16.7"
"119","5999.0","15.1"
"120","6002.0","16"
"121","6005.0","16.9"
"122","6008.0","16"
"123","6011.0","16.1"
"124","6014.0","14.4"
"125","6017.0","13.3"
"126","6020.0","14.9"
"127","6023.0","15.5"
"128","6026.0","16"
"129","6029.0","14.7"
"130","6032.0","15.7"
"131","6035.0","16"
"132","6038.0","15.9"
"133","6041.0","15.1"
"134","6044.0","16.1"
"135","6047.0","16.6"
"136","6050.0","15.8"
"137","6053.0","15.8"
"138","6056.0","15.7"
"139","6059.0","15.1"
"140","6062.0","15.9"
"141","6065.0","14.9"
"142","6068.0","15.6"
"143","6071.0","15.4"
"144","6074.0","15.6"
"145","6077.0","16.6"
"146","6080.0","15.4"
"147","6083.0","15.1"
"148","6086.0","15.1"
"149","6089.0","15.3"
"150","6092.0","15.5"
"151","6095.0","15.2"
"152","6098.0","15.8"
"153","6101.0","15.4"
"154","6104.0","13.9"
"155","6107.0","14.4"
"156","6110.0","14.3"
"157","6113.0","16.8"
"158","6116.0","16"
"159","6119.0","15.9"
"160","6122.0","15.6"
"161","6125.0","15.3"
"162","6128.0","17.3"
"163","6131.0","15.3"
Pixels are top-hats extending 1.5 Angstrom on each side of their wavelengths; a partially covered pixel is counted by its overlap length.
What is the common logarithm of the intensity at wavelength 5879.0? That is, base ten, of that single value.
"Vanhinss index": 1.18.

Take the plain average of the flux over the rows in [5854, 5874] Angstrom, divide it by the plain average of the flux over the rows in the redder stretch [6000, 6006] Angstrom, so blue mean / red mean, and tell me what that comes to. 0.98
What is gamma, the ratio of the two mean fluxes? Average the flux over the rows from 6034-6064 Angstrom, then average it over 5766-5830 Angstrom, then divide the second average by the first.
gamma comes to 1.01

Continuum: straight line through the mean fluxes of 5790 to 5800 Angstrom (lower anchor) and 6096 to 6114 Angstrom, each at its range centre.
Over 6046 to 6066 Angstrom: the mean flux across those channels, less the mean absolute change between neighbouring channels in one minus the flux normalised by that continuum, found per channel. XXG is 15.6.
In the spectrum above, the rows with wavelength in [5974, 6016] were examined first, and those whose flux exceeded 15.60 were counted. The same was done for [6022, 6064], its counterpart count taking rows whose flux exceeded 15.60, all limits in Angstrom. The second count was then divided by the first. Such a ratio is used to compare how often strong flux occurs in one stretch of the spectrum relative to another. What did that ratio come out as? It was 1.25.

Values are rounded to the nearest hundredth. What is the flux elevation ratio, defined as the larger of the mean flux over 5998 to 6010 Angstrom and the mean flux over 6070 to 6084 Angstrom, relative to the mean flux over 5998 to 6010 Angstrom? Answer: 1.00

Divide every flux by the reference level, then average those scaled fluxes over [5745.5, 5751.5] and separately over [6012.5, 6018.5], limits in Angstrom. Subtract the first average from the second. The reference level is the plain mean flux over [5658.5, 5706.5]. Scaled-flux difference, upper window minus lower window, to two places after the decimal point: -0.13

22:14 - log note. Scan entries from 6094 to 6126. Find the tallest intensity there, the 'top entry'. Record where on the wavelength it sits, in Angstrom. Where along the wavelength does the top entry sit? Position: 6113.0 Angstrom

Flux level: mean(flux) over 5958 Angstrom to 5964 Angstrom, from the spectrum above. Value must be 16.6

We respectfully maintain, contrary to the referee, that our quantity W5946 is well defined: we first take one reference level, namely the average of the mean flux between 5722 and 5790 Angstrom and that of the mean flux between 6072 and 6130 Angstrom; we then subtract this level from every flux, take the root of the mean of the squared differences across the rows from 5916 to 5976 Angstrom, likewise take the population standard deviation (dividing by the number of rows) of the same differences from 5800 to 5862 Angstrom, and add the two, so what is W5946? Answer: 1.69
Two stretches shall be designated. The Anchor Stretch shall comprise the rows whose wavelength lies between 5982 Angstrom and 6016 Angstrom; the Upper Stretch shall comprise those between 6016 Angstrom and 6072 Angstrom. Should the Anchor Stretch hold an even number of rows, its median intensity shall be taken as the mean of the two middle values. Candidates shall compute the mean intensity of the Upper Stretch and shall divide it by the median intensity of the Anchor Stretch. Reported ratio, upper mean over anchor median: 0.97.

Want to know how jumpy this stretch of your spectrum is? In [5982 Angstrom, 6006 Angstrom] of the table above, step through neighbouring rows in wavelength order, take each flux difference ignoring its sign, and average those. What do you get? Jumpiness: 1.0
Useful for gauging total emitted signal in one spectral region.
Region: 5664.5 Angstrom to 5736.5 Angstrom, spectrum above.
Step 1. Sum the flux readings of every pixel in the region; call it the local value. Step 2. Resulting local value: 378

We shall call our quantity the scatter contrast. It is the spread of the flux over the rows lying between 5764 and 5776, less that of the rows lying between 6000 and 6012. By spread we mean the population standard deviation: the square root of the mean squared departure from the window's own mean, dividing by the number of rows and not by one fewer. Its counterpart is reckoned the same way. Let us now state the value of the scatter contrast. 0.5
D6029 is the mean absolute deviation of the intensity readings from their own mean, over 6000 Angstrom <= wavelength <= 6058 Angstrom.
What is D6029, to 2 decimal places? 0.60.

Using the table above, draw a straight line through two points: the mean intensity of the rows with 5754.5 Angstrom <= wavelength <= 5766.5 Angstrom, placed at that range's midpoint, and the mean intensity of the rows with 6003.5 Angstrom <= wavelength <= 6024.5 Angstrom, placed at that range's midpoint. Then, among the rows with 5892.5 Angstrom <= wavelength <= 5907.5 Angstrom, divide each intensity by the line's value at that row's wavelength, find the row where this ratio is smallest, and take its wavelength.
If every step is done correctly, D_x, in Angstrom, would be 5894.0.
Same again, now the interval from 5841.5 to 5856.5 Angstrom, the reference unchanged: 5852.0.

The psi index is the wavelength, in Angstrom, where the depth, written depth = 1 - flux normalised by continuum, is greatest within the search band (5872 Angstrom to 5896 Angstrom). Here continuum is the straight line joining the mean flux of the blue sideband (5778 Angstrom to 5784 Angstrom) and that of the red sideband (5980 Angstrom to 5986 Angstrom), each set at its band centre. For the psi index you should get 5894.0 Angstrom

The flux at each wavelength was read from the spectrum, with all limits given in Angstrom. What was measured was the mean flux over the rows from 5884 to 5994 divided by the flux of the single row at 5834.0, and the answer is 0.93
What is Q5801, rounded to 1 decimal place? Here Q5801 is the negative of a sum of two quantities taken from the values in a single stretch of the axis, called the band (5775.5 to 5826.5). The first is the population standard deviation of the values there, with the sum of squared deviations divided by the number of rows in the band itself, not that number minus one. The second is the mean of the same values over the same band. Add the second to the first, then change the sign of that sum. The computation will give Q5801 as -16.6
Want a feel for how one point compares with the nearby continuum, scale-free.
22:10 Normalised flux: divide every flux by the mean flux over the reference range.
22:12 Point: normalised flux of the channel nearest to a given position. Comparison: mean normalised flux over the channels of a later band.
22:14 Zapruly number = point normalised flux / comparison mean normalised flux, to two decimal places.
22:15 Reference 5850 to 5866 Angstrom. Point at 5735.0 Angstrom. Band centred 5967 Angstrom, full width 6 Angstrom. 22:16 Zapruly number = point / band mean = 0.98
